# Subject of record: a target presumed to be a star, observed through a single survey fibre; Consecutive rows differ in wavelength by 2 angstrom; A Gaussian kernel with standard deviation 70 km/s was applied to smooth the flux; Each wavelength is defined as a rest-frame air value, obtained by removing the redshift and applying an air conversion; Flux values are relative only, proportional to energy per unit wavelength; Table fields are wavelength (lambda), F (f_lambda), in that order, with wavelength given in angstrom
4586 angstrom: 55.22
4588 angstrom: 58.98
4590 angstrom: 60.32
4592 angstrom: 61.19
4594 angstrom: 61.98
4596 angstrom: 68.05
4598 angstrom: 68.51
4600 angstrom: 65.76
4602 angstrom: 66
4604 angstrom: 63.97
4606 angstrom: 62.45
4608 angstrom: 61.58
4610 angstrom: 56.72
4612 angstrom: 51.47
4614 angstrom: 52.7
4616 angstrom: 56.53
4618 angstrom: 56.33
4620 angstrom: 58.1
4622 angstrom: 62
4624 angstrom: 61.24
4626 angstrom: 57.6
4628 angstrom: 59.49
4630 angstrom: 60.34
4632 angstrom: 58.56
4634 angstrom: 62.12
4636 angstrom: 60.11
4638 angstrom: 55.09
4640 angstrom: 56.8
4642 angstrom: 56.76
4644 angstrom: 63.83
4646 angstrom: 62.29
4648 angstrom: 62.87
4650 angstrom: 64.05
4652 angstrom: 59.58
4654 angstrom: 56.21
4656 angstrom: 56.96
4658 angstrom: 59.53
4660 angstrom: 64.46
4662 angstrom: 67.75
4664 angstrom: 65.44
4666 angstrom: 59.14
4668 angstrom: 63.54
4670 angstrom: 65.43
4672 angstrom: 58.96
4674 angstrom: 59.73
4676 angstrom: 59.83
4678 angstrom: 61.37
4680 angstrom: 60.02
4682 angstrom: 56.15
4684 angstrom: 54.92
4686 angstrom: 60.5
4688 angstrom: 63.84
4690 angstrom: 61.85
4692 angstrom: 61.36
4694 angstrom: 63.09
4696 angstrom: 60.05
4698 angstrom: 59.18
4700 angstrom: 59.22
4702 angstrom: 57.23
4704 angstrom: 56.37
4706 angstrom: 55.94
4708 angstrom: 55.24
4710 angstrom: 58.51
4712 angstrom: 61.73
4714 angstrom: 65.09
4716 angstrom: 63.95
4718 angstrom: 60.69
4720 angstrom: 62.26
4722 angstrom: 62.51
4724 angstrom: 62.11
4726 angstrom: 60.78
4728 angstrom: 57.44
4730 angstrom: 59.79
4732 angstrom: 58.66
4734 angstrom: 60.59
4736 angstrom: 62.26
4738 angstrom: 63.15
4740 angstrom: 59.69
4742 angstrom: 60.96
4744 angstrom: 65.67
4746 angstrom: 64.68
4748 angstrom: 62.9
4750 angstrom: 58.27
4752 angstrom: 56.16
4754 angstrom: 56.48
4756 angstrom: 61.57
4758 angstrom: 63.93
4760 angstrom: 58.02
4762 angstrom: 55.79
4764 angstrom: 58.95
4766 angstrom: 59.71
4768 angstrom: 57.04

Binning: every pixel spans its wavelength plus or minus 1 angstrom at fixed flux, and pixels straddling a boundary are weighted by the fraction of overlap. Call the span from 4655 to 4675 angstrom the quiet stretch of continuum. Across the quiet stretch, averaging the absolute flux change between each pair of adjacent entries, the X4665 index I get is 3.7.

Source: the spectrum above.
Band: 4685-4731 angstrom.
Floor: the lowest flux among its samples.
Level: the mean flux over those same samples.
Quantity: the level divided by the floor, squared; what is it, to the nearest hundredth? 1.19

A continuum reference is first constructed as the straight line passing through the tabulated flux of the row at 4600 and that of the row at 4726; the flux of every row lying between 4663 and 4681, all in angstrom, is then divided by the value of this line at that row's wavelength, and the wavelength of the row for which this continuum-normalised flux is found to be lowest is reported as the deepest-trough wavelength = 4666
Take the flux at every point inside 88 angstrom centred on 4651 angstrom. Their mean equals 59.9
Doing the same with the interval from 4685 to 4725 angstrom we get 60.5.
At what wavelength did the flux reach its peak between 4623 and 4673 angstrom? 4662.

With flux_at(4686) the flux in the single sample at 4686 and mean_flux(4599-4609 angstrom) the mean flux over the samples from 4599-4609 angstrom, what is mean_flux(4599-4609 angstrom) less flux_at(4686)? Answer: 3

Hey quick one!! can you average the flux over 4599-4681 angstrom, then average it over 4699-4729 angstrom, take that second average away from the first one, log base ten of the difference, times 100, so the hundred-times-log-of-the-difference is -43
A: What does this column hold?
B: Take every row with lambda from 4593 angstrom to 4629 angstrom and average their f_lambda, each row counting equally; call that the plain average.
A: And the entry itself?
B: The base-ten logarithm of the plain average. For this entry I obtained 1.78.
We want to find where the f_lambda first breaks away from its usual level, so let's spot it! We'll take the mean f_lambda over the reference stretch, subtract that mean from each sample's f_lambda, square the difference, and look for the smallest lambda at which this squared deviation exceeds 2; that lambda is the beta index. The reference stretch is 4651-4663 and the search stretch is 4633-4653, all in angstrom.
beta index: 4638 angstrom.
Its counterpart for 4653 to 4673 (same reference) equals 4654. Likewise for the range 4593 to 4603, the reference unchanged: 4596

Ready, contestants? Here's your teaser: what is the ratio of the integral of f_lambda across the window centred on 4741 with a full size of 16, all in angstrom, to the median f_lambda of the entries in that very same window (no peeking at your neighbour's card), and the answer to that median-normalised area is 16.0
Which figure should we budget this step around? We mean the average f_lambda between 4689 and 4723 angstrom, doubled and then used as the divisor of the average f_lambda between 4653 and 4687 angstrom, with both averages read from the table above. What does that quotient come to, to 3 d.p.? 0.503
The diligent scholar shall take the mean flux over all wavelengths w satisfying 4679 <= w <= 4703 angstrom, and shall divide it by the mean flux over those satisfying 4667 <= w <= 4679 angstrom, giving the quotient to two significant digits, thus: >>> 0.97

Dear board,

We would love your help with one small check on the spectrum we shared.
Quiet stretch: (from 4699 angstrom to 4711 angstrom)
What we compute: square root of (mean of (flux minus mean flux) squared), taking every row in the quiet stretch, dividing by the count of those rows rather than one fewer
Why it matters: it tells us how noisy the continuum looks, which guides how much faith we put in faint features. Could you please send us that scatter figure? 1.4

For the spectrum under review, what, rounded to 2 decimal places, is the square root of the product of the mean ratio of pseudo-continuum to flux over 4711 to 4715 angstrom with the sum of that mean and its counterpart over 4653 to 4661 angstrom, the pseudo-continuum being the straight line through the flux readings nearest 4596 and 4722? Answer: 1.44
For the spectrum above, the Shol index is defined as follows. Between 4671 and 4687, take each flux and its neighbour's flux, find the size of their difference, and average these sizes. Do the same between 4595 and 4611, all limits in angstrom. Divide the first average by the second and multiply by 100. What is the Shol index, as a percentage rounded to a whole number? 113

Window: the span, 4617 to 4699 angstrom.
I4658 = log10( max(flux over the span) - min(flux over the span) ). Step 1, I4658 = 1.11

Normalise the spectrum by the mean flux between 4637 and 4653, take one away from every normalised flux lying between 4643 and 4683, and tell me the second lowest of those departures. -0.07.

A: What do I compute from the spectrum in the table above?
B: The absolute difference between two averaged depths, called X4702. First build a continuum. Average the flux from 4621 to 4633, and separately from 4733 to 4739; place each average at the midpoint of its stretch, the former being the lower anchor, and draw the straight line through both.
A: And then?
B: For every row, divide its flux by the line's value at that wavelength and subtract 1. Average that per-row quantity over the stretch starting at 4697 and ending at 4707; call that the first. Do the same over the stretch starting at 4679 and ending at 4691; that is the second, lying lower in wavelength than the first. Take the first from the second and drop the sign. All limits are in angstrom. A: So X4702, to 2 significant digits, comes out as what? 0.037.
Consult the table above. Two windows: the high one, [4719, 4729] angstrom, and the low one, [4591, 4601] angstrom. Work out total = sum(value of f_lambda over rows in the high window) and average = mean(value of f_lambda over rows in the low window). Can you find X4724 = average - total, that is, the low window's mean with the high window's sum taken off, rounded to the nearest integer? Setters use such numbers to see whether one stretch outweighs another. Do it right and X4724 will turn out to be -240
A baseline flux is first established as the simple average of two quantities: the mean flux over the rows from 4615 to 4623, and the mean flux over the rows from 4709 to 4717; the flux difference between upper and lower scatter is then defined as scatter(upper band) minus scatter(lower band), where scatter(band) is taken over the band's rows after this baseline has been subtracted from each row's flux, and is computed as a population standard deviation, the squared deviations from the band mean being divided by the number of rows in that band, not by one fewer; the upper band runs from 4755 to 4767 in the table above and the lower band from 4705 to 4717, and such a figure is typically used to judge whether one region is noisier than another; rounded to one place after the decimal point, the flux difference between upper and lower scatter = -1.2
